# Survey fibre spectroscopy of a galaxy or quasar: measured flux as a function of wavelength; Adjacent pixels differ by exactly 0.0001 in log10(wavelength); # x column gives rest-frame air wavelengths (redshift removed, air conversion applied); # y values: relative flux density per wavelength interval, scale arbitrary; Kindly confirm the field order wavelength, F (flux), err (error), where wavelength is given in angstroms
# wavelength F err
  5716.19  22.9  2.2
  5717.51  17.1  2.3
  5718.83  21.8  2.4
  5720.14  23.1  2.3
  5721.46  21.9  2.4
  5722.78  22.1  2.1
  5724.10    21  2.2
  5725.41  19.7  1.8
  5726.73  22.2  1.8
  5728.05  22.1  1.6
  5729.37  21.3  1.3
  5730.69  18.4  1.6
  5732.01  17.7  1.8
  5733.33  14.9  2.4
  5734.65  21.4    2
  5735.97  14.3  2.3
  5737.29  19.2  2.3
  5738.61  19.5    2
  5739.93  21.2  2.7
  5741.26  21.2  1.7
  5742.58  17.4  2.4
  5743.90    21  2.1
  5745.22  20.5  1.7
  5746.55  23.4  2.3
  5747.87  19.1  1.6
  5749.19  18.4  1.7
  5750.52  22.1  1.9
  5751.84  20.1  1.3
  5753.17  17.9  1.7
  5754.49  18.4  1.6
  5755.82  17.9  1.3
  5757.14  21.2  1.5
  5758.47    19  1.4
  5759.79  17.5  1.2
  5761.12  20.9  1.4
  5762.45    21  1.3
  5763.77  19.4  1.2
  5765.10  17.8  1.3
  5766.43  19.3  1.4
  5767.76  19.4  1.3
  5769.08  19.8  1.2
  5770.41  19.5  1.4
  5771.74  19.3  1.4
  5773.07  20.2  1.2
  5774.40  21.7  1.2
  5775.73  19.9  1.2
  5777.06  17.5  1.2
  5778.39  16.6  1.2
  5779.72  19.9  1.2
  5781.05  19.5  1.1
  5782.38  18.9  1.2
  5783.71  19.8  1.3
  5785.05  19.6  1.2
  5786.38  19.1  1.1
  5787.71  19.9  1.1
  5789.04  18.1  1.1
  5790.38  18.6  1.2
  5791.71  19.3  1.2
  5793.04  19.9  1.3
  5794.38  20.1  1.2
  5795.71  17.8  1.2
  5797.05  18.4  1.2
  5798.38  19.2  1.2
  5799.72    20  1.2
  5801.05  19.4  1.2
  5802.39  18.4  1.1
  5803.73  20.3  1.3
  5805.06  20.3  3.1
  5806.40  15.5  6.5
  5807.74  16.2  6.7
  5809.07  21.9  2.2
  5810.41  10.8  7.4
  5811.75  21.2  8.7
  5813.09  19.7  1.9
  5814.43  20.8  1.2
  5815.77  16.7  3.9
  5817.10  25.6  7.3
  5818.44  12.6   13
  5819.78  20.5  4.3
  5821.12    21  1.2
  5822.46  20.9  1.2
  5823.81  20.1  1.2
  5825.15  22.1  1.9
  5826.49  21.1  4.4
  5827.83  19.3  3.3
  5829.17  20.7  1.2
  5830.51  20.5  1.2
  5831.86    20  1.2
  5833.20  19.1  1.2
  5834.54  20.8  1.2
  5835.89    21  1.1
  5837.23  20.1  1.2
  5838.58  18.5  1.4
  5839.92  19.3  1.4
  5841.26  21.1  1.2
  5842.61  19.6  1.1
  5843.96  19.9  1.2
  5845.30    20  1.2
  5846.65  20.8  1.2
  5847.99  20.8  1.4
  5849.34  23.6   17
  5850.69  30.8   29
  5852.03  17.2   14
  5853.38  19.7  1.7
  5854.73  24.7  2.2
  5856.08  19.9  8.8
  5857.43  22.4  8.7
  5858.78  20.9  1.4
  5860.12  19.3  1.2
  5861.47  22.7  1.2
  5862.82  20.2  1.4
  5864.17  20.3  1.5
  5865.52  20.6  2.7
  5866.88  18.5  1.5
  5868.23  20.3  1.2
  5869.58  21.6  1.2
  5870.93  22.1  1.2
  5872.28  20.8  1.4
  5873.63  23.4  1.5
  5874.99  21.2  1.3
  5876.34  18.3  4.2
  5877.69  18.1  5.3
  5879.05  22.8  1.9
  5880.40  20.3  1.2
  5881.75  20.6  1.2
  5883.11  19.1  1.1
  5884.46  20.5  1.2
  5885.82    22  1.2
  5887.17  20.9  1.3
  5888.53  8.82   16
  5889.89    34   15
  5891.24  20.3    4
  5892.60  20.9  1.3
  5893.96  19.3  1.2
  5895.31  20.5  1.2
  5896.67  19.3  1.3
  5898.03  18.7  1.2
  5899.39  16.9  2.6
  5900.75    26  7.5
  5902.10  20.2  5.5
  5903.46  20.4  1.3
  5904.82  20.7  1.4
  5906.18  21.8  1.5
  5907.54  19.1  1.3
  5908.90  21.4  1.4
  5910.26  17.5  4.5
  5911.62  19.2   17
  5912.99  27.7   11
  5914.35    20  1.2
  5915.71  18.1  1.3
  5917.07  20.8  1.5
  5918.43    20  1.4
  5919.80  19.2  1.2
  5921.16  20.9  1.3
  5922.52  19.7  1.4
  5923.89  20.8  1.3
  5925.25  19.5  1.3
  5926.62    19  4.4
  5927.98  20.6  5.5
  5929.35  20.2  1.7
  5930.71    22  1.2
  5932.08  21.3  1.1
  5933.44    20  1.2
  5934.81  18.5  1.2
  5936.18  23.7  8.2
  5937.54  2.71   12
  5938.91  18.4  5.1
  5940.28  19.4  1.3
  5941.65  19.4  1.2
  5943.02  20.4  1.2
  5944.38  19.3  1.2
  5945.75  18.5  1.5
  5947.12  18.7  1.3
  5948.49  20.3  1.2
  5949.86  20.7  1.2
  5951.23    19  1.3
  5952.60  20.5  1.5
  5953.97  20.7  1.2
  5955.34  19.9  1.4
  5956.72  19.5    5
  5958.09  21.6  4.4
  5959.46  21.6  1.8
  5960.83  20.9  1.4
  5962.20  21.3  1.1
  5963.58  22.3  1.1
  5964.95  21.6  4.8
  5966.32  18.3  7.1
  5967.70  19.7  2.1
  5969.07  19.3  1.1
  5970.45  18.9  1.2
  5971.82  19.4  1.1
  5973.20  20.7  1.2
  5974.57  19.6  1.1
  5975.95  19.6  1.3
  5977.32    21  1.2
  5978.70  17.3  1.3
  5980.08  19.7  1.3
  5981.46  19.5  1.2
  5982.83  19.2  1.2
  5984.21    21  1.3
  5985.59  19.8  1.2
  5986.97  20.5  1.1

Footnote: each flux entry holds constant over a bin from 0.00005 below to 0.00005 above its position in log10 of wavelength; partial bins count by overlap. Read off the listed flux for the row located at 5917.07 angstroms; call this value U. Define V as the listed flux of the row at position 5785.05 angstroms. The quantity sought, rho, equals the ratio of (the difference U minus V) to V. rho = 0.06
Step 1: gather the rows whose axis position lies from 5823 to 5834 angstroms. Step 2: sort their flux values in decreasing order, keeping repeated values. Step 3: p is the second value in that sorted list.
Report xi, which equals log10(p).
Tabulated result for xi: 1.32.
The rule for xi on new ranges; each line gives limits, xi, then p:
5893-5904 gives 1.31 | 20.5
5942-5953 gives 1.31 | 20.5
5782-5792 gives 1.30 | 19.8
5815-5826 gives 1.34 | 22.1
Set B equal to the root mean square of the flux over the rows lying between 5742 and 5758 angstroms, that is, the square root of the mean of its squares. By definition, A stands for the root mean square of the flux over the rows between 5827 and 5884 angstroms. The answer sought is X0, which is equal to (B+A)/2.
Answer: 20.4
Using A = 20.8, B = 19.9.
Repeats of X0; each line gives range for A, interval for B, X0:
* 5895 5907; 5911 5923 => 20.7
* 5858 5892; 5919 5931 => 20.6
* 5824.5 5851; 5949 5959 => 20.7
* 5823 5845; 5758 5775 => 19.9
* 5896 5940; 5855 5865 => 20.5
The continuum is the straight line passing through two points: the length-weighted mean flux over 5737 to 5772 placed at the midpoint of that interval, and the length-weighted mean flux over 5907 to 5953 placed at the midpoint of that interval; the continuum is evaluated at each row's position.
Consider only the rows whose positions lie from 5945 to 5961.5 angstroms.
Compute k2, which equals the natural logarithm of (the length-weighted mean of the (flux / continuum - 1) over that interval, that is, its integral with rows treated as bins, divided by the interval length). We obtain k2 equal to -3.54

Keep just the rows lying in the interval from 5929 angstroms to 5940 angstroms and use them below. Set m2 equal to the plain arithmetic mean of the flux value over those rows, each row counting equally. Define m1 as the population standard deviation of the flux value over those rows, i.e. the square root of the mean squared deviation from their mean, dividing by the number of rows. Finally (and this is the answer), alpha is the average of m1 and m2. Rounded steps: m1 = 6.1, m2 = 18.4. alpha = 12.2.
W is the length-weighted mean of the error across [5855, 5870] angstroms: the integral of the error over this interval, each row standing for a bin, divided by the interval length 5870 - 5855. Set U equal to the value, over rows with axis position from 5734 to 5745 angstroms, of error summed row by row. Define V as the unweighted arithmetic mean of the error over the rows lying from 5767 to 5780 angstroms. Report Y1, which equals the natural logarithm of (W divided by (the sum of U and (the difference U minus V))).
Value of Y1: -2.5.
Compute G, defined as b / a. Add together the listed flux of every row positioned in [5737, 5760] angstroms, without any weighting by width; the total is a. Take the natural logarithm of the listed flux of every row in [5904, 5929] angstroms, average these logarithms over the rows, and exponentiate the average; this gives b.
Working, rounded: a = 355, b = 20.2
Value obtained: 0.0570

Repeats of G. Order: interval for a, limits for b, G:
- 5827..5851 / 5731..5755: 0.0510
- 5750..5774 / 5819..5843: 0.0579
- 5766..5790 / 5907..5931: 0.0581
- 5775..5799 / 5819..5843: 0.0593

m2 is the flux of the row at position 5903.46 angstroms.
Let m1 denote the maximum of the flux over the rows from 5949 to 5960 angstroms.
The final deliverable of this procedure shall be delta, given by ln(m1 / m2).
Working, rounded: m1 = 21.6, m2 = 20.4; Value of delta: 0.06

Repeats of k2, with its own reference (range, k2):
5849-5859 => -1.95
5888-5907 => -2.95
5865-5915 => -2.95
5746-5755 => -4.57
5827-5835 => -3.85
